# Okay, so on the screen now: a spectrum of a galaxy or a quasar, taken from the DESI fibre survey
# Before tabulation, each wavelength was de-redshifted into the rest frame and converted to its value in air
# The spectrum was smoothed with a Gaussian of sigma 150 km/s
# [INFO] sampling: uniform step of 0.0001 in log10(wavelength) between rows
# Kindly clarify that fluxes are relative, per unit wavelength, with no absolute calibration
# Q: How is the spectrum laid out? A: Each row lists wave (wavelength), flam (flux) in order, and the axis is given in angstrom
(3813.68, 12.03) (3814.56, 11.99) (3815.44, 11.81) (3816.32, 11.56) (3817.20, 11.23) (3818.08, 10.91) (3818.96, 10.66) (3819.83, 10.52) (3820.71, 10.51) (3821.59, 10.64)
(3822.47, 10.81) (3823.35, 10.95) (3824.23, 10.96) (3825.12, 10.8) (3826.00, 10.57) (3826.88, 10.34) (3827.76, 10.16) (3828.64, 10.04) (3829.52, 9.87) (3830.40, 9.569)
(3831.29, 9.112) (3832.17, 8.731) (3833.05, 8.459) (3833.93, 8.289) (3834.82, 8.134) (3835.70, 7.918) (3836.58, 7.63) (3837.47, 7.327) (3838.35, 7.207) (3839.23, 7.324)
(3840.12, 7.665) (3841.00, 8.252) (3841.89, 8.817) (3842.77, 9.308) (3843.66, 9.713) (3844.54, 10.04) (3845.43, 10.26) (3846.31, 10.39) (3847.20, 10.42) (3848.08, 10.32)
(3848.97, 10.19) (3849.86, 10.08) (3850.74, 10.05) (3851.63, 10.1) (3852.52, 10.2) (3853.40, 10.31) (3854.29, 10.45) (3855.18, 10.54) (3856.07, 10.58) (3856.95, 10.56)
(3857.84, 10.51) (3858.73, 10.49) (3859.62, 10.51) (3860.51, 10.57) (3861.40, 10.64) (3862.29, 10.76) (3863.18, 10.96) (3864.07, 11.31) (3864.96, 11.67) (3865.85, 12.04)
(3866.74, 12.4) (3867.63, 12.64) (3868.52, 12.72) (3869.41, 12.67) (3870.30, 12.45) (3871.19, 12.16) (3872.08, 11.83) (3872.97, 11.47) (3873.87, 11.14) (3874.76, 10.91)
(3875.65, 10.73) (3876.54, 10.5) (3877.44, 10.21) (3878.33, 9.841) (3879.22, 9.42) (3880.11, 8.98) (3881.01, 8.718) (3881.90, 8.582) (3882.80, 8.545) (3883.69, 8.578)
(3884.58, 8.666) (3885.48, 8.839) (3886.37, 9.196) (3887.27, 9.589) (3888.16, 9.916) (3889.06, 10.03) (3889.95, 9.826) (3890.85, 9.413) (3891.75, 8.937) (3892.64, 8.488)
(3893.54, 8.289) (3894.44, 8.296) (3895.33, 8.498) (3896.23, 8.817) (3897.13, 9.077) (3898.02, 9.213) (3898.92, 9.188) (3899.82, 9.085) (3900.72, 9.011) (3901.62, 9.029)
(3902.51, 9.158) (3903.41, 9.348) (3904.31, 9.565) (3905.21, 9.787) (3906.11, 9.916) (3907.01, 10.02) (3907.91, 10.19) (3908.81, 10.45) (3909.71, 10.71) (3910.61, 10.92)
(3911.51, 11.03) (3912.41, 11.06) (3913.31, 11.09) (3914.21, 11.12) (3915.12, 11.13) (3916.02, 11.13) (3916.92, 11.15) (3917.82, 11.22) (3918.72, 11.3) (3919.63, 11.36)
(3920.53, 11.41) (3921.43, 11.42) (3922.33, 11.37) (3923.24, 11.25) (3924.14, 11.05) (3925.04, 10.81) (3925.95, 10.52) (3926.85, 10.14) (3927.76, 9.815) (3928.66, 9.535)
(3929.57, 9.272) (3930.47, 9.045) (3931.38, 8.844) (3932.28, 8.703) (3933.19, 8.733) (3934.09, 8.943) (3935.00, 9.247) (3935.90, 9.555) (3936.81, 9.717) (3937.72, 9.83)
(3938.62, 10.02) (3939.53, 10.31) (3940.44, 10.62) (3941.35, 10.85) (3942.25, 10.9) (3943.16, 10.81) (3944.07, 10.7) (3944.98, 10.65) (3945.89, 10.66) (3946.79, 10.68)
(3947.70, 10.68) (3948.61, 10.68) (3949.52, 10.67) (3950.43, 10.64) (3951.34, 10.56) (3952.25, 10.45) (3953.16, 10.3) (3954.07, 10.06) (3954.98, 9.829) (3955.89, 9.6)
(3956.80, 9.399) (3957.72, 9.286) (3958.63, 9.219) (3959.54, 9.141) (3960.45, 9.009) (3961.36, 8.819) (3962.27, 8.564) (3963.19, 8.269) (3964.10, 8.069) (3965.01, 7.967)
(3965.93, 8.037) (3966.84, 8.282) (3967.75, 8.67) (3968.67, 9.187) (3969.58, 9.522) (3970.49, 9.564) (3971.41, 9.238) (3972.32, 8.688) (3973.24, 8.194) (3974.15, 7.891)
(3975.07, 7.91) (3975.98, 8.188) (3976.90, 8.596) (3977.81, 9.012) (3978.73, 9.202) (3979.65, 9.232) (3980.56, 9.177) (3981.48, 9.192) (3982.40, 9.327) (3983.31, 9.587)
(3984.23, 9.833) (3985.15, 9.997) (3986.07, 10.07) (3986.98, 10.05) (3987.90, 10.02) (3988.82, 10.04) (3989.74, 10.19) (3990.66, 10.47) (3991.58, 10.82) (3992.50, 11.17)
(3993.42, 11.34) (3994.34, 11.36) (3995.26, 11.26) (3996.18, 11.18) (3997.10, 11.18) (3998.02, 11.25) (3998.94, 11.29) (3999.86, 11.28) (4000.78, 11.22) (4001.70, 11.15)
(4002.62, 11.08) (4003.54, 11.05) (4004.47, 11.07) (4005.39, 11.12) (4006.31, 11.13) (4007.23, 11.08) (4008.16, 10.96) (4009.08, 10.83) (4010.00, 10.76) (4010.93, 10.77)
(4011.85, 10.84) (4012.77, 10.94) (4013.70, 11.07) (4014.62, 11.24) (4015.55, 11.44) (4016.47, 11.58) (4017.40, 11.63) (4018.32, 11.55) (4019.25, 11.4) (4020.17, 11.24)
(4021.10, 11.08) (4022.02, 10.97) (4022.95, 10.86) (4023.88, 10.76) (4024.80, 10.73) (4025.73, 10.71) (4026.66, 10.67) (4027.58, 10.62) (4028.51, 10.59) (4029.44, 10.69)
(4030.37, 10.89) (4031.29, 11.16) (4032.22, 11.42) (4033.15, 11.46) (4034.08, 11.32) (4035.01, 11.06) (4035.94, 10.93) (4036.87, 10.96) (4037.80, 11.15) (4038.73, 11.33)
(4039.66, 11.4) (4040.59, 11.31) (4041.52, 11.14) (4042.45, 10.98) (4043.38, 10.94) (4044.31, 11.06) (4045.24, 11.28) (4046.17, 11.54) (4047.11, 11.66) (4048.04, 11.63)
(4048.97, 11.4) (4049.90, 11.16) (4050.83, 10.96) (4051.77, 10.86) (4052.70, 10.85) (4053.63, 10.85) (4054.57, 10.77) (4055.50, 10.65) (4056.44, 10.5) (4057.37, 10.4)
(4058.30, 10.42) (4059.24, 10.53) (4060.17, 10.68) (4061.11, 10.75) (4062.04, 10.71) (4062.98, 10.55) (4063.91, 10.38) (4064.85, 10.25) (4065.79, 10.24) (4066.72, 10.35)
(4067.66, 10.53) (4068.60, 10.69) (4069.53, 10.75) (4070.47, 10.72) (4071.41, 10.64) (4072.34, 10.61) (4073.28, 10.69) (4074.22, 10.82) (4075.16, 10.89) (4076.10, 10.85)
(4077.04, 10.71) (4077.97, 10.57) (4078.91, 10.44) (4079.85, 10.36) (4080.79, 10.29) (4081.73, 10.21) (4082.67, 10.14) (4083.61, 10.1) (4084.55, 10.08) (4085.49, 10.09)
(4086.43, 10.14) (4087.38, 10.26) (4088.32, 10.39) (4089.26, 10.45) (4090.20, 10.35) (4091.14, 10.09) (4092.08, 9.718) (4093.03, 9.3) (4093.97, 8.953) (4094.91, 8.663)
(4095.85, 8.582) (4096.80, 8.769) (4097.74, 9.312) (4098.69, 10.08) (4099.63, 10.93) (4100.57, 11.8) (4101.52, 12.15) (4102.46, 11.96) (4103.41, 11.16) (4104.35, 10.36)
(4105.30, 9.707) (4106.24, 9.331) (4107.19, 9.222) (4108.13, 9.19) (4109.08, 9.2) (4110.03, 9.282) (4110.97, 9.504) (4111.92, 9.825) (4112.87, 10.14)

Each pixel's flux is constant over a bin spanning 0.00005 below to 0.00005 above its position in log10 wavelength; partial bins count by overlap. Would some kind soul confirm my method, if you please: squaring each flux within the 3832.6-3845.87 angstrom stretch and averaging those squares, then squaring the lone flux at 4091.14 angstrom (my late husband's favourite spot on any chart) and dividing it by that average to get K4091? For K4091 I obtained 1.4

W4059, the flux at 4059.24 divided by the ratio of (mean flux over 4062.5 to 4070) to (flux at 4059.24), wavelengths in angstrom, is 11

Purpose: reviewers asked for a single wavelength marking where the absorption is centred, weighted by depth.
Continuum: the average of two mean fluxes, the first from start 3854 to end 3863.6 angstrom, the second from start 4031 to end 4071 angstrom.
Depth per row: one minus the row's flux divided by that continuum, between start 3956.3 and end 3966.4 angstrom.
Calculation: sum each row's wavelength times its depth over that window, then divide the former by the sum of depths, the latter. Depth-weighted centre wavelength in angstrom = 3962.1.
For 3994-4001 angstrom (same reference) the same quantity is 3997.5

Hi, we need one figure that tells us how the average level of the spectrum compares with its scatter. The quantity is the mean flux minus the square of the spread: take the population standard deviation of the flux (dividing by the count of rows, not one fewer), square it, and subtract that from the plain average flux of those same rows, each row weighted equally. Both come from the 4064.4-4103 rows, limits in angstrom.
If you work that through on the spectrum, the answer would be 9.7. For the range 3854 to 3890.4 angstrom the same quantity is 9.1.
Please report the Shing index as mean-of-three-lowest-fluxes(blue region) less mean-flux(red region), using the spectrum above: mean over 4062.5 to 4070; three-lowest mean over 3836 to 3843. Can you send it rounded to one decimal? -3.2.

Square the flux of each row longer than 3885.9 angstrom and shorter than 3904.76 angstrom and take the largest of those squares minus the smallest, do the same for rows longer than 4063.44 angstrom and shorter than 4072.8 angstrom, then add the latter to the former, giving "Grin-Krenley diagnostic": 43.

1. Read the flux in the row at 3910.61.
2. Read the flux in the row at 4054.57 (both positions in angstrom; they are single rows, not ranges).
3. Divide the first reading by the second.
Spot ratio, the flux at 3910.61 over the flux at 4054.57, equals 1.01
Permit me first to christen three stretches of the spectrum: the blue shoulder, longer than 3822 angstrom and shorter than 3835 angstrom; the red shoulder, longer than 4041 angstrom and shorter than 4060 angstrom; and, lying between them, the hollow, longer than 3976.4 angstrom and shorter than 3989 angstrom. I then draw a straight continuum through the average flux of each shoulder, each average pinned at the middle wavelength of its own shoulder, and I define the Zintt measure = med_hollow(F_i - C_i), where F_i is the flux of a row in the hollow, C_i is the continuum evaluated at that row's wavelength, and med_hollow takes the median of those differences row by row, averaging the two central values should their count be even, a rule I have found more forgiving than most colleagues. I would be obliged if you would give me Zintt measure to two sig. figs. -1.2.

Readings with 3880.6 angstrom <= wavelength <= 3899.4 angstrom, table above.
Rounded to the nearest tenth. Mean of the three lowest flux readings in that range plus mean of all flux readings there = 17.3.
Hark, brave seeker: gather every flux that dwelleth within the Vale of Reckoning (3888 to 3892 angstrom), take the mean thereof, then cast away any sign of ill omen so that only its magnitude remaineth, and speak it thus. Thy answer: 9.62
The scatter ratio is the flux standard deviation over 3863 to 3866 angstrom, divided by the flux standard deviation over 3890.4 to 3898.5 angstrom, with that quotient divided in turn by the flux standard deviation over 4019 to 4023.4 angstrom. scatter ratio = 5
